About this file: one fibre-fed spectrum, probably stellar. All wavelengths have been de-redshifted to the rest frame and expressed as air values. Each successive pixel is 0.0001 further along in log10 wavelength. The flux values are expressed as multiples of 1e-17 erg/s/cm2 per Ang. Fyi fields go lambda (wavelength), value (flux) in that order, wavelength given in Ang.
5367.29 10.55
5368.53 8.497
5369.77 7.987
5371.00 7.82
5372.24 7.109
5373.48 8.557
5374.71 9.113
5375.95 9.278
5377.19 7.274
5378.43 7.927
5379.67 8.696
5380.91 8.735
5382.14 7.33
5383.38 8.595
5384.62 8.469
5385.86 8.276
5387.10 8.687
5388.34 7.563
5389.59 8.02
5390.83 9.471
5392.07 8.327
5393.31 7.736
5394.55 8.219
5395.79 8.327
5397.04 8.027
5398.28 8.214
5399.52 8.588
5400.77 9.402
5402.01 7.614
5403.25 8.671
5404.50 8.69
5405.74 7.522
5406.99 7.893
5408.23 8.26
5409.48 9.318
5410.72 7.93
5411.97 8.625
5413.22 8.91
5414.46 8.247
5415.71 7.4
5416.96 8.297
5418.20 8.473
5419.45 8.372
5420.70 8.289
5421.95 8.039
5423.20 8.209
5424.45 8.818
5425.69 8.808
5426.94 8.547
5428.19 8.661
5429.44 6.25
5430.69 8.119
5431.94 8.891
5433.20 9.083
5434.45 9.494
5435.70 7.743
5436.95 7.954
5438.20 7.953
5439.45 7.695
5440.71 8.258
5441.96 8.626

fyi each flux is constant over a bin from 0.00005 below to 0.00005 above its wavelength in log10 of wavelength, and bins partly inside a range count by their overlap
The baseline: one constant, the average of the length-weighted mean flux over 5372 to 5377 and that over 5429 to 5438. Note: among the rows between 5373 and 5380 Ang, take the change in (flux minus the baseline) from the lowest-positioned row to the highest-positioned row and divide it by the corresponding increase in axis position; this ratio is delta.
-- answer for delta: 0.02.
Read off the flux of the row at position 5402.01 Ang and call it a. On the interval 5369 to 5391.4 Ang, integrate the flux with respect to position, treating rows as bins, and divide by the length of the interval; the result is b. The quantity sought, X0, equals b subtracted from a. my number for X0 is -0.7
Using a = 7.614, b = 8.27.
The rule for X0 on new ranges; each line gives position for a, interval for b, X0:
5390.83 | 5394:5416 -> 1.1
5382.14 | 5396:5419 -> -1.0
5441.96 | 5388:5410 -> 0.3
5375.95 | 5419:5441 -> 1.0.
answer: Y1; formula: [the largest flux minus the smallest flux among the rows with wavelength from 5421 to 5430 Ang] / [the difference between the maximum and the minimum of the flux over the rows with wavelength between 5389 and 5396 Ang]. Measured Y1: 1.5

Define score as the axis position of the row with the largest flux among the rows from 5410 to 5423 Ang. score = 5413.22 Ang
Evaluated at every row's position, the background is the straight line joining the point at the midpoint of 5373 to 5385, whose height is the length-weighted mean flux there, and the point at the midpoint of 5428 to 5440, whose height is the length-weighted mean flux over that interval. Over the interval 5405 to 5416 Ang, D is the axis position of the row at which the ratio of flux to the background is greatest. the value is 5409.48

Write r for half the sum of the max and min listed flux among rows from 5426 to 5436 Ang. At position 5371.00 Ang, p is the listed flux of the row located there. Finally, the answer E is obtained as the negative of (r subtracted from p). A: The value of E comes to 0.1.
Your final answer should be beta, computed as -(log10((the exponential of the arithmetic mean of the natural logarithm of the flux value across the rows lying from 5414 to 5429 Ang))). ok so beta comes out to -0.921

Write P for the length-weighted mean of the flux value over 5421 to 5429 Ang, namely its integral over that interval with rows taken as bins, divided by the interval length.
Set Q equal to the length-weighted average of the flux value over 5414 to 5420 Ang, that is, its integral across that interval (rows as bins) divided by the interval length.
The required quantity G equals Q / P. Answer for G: 0.96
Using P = 8.5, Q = 8.15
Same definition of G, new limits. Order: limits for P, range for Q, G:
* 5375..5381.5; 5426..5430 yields 0.94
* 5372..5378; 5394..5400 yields 0.99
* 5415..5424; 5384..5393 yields 1.03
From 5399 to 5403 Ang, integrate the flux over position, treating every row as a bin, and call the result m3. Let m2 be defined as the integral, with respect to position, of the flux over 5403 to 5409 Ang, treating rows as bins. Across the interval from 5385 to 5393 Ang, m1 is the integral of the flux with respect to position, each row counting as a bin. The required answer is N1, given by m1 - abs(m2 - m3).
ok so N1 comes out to 52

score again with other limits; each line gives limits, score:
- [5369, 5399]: 5390.83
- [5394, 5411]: 5400.77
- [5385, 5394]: 5390.83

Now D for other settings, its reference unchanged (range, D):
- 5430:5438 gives 5434.45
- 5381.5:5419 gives 5390.83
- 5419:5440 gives 5434.45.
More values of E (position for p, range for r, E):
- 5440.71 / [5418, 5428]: 0.2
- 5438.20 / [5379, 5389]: 0.1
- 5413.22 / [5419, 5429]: -0.5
